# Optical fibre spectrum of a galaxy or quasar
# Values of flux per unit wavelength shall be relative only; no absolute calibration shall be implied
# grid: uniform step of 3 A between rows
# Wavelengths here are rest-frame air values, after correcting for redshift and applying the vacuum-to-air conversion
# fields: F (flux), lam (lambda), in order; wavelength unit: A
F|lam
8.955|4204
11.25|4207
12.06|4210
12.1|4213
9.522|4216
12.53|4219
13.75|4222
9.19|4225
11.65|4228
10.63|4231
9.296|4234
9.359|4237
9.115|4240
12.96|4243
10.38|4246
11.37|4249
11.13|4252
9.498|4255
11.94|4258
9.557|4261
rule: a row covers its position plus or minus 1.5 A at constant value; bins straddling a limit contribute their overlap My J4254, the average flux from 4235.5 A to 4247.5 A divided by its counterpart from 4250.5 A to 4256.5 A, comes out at 1.01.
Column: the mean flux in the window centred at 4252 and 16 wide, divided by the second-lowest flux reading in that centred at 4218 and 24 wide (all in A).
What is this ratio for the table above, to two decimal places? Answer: 1.14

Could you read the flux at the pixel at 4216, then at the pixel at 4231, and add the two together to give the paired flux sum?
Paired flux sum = 20.2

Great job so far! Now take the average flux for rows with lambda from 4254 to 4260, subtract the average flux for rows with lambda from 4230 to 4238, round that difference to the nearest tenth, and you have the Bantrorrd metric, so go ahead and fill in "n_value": 1.0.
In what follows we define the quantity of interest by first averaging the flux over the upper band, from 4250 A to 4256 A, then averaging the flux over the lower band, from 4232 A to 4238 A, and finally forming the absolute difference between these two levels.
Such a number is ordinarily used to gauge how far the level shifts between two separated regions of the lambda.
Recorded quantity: 1.0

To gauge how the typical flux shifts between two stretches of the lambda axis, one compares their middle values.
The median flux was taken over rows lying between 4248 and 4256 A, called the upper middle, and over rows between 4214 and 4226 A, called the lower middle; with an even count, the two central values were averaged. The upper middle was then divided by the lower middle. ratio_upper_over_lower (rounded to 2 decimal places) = 1.01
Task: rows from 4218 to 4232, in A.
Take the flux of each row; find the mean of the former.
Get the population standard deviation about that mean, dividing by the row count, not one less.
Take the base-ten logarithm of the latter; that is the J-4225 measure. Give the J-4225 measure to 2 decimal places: 0.19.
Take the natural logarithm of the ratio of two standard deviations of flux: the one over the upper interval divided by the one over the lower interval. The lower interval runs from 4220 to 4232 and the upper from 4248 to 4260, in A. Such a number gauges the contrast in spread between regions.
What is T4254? -0.60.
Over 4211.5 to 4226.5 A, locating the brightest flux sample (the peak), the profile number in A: 4222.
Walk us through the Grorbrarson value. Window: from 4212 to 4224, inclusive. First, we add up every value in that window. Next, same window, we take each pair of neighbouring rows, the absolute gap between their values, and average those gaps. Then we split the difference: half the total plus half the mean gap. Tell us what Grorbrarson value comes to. 25.1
